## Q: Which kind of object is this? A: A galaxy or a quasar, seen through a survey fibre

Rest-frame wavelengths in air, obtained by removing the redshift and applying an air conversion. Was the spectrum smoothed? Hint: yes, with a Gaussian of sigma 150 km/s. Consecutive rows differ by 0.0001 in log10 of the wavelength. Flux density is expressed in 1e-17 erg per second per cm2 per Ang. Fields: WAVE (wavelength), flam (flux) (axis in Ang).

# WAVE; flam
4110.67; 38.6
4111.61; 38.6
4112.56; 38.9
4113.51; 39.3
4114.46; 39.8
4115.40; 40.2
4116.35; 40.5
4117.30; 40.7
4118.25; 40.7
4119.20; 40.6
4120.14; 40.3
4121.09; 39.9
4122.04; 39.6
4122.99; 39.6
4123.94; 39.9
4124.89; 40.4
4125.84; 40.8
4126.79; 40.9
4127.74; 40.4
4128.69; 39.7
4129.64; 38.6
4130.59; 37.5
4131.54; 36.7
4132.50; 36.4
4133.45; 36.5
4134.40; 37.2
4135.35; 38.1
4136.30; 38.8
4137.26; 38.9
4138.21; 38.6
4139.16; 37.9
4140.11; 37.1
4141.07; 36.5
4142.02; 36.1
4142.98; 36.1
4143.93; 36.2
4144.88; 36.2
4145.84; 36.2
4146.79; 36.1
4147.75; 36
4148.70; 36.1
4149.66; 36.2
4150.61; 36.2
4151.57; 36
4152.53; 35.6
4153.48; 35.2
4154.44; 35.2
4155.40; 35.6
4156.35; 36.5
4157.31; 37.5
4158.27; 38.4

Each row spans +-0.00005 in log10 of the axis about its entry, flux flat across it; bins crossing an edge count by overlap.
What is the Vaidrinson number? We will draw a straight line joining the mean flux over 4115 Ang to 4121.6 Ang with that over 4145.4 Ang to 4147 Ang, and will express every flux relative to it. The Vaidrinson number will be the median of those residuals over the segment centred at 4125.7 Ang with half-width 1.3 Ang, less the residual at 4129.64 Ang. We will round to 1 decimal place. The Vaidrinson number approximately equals 1.6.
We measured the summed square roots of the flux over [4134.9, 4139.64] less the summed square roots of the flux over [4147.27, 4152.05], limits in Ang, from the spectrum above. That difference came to 1.0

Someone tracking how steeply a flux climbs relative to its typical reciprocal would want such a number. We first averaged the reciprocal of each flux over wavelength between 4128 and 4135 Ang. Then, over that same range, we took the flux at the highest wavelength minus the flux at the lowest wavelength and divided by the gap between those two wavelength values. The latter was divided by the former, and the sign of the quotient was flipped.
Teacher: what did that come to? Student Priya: 16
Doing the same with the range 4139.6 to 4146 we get 6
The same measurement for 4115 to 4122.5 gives 4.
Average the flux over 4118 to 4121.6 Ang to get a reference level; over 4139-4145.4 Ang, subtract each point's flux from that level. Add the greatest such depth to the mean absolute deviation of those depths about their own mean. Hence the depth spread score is 4.8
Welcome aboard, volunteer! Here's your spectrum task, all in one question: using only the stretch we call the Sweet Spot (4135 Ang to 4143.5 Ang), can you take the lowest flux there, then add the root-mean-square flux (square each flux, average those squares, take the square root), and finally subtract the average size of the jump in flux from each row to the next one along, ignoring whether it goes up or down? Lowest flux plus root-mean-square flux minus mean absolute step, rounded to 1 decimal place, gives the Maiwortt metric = 73.2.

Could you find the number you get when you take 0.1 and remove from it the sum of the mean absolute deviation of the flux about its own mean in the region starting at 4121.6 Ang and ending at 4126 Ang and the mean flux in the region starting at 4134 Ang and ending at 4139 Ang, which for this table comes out -38.7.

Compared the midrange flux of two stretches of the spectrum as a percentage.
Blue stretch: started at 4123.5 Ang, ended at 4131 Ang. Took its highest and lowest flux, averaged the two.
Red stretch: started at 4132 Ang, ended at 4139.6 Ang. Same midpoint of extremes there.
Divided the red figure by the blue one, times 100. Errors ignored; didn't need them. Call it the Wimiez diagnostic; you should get 96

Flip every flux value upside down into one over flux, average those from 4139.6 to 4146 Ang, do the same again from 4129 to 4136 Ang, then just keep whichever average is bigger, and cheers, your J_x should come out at 0.0275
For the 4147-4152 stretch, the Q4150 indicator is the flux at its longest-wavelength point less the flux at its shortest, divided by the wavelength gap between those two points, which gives 0.00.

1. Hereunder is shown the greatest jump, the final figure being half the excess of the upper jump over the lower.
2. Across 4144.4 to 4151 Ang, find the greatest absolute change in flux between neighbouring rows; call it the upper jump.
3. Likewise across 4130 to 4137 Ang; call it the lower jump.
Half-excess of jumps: -0.40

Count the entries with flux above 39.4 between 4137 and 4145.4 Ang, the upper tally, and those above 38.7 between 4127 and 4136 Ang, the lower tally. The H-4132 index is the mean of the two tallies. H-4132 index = 1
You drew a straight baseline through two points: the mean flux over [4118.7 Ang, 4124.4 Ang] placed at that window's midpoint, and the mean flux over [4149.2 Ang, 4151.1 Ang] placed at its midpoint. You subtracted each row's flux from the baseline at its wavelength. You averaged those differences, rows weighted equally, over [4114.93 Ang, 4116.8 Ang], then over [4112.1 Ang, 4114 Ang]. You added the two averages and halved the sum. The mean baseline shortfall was 1.2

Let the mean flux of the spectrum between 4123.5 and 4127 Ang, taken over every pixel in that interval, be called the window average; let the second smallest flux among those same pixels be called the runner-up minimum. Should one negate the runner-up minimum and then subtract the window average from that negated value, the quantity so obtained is -80.9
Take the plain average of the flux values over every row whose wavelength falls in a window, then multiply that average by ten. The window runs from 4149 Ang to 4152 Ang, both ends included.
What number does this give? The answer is 361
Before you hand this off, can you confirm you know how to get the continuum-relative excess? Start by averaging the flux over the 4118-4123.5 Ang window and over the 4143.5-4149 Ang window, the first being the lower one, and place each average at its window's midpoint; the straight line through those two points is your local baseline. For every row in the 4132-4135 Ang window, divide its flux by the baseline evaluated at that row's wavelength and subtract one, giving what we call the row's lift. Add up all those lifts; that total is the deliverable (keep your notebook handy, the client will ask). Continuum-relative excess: -0.11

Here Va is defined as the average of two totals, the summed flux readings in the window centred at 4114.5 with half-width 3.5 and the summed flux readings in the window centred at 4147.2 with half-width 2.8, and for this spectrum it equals 247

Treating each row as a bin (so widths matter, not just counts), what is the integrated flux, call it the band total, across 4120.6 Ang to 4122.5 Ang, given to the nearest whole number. 75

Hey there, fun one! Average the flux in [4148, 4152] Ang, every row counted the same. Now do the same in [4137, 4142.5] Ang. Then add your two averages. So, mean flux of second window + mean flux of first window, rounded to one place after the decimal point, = 73.6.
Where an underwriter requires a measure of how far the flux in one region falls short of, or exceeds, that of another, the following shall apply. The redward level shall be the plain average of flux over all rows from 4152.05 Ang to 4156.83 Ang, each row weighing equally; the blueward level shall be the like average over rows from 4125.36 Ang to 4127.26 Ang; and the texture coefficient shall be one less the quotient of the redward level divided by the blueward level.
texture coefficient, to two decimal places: 0.13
